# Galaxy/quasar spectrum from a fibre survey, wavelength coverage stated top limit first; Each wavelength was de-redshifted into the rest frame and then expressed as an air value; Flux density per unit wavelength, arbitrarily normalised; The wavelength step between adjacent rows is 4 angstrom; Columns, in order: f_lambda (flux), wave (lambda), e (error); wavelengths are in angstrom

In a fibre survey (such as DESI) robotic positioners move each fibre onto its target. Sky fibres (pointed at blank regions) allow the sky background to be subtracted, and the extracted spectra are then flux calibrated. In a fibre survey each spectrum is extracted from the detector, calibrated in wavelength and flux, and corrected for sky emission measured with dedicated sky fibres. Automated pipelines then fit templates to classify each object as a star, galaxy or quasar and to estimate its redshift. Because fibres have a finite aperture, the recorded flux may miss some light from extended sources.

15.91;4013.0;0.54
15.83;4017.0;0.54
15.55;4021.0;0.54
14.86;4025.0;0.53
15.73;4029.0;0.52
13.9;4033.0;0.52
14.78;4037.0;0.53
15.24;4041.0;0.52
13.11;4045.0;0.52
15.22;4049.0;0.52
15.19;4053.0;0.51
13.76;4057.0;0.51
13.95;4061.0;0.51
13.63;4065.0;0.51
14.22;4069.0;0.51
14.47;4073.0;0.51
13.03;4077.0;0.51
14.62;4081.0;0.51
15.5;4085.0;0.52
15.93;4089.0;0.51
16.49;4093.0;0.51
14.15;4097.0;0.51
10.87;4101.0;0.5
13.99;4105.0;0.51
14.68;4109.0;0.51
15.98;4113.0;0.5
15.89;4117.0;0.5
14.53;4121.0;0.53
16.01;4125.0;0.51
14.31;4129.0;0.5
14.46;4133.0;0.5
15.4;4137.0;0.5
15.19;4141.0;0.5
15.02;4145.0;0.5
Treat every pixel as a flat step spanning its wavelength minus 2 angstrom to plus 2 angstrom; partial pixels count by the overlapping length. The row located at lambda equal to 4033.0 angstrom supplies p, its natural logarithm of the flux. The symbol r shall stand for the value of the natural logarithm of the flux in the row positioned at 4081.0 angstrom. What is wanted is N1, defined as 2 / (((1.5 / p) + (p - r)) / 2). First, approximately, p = 2.63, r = 2.68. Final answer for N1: 7.7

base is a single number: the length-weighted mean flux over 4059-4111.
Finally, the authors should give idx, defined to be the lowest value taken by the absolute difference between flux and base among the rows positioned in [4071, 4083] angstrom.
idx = 0.20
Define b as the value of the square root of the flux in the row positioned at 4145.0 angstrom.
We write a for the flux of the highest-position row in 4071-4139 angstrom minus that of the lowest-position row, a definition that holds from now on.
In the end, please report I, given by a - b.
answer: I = -2.9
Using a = 0.93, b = 3.88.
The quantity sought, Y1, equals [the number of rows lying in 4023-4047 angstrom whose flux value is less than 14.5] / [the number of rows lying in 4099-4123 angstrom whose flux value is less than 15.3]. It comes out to 0.5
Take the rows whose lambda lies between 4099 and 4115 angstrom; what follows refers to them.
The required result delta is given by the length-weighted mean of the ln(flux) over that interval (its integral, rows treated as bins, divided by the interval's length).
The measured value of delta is 2.62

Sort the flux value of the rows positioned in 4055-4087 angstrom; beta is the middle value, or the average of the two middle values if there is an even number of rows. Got 14.1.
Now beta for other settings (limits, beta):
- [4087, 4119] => 15.3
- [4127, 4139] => 14.5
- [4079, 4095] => 15.7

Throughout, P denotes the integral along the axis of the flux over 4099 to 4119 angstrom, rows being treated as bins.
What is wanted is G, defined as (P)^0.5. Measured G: 17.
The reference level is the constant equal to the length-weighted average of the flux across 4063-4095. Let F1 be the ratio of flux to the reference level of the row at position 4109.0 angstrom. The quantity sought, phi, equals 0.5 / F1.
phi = 0.502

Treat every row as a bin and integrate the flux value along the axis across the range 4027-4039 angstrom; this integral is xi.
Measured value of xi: 178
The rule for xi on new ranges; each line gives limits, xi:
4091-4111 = 281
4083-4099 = 248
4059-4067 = 110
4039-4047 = 113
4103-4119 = 242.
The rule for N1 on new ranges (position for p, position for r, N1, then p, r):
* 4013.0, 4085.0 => 7.0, 2.77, 2.74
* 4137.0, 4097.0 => 6.3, 2.73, 2.65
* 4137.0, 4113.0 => 7.8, 2.73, 2.77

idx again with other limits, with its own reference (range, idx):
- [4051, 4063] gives 0.32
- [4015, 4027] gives 0.59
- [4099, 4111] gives 0.28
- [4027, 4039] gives 0.37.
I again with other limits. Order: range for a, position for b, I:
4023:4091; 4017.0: -2.9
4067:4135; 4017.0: -3.7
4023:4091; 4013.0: -2.9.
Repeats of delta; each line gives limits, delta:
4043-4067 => 2.65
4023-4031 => 2.73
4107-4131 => 2.72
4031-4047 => 2.66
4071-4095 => 2.71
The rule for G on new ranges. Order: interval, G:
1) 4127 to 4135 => 11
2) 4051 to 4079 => 20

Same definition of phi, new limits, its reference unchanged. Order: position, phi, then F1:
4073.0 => 0.509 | 0.98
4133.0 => 0.510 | 0.98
